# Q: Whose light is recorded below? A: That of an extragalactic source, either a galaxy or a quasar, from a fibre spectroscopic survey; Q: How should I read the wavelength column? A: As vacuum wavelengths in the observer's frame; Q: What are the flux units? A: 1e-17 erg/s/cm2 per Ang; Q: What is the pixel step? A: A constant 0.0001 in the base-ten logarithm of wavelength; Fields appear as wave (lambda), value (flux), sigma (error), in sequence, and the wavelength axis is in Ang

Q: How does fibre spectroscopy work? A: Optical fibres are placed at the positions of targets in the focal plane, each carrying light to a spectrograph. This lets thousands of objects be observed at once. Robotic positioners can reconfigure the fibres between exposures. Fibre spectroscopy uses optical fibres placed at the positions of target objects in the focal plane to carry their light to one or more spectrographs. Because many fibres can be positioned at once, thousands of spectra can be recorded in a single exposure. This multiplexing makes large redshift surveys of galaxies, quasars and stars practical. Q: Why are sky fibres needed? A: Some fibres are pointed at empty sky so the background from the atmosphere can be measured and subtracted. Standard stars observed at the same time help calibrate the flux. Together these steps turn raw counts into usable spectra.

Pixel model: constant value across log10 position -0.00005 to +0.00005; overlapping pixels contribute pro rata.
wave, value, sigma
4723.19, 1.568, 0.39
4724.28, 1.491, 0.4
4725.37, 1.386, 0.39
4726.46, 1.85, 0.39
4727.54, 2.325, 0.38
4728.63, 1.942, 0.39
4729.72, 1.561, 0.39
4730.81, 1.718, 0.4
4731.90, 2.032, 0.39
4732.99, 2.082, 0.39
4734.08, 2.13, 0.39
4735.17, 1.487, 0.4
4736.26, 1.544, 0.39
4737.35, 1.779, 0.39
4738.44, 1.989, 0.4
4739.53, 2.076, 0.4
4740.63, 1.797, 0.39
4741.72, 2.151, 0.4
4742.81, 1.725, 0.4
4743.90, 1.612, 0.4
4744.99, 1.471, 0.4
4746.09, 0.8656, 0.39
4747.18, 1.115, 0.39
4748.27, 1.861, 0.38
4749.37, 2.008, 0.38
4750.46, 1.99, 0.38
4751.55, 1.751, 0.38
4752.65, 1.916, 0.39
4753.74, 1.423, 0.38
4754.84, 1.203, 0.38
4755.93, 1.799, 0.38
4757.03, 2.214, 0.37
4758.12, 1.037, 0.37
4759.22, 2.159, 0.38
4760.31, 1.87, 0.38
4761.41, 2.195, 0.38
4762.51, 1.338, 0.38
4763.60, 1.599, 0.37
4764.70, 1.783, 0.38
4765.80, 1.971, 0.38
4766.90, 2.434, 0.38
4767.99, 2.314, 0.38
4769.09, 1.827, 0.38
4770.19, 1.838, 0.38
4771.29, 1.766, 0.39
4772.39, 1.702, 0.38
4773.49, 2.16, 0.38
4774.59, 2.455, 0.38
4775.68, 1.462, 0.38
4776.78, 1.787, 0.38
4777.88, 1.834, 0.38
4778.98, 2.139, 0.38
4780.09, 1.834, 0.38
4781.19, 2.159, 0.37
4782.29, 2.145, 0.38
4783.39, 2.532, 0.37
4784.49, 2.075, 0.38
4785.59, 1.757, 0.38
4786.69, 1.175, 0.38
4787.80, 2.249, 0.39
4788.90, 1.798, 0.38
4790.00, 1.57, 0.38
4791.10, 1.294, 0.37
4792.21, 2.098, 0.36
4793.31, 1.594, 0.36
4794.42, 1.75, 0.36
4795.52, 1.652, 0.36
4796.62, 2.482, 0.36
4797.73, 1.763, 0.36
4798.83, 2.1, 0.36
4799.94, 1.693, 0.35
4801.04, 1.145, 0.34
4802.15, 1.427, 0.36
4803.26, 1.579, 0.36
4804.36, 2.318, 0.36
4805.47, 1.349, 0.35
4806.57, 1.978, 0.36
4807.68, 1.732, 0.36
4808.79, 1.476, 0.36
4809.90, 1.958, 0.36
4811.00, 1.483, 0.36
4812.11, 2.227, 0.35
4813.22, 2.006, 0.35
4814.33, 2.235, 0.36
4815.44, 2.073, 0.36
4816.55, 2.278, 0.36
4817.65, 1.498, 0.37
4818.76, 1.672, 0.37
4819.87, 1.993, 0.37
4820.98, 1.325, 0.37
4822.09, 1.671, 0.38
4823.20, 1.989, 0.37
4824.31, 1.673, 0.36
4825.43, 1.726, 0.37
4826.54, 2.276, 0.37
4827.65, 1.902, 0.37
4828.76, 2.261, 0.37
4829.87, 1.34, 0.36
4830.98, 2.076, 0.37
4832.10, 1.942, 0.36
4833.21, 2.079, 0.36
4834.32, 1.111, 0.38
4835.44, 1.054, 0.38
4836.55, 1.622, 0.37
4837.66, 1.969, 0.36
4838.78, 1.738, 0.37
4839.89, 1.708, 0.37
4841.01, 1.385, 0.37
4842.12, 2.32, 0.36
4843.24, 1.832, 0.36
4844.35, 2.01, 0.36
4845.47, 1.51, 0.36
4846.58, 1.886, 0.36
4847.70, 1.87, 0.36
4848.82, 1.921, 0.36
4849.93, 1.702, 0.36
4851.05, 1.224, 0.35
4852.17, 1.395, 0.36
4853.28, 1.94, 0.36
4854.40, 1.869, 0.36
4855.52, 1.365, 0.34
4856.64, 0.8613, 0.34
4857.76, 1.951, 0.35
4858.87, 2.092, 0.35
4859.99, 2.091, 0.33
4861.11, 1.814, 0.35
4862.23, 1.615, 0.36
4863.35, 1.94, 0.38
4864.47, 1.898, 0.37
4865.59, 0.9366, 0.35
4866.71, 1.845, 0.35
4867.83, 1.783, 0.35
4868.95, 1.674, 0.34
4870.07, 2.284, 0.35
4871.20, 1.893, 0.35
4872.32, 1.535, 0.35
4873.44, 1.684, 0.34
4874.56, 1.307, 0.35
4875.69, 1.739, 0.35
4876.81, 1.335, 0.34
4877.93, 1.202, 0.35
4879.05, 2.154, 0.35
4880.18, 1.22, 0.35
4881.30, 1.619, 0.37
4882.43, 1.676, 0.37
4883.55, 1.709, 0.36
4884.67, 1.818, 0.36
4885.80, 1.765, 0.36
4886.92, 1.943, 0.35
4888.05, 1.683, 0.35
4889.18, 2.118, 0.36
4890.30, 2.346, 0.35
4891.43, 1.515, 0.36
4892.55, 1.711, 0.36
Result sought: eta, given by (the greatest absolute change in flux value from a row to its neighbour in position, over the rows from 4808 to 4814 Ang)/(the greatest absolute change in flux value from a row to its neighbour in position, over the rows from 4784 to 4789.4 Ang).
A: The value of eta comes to 0.7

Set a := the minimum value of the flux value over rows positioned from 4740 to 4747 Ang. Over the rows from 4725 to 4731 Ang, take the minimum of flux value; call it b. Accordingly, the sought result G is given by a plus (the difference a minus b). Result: 0.3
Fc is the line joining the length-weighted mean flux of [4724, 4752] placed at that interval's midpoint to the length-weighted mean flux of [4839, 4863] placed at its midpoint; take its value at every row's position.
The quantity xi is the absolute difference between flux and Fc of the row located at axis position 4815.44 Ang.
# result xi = 0.33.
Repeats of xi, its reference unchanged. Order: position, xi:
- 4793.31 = 0.15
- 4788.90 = 0.05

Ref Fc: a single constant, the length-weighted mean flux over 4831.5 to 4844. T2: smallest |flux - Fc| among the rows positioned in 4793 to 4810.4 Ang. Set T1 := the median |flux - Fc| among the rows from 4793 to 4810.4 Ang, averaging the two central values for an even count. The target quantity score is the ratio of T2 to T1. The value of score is 0.08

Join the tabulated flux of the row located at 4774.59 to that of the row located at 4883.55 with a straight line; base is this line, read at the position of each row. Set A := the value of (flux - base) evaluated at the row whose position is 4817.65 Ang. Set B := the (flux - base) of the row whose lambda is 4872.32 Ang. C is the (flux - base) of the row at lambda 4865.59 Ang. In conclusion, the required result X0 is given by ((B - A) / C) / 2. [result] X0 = -0.2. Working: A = -0.66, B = -0.25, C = -0.9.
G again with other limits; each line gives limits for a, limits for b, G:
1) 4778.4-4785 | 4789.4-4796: 2.4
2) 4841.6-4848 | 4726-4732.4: 1.5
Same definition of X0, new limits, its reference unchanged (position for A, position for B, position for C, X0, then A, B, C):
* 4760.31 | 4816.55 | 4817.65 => -0.6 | -0.68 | 0.11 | -0.7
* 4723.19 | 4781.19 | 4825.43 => -1.3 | -1.24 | -0.25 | -0.4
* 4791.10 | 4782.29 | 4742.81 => -0.4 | -1.05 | -0.26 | -0.9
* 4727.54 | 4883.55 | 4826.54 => 1.3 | -0.45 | 0.00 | 0.2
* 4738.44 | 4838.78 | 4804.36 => 3.3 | -0.71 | -0.28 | 0.1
